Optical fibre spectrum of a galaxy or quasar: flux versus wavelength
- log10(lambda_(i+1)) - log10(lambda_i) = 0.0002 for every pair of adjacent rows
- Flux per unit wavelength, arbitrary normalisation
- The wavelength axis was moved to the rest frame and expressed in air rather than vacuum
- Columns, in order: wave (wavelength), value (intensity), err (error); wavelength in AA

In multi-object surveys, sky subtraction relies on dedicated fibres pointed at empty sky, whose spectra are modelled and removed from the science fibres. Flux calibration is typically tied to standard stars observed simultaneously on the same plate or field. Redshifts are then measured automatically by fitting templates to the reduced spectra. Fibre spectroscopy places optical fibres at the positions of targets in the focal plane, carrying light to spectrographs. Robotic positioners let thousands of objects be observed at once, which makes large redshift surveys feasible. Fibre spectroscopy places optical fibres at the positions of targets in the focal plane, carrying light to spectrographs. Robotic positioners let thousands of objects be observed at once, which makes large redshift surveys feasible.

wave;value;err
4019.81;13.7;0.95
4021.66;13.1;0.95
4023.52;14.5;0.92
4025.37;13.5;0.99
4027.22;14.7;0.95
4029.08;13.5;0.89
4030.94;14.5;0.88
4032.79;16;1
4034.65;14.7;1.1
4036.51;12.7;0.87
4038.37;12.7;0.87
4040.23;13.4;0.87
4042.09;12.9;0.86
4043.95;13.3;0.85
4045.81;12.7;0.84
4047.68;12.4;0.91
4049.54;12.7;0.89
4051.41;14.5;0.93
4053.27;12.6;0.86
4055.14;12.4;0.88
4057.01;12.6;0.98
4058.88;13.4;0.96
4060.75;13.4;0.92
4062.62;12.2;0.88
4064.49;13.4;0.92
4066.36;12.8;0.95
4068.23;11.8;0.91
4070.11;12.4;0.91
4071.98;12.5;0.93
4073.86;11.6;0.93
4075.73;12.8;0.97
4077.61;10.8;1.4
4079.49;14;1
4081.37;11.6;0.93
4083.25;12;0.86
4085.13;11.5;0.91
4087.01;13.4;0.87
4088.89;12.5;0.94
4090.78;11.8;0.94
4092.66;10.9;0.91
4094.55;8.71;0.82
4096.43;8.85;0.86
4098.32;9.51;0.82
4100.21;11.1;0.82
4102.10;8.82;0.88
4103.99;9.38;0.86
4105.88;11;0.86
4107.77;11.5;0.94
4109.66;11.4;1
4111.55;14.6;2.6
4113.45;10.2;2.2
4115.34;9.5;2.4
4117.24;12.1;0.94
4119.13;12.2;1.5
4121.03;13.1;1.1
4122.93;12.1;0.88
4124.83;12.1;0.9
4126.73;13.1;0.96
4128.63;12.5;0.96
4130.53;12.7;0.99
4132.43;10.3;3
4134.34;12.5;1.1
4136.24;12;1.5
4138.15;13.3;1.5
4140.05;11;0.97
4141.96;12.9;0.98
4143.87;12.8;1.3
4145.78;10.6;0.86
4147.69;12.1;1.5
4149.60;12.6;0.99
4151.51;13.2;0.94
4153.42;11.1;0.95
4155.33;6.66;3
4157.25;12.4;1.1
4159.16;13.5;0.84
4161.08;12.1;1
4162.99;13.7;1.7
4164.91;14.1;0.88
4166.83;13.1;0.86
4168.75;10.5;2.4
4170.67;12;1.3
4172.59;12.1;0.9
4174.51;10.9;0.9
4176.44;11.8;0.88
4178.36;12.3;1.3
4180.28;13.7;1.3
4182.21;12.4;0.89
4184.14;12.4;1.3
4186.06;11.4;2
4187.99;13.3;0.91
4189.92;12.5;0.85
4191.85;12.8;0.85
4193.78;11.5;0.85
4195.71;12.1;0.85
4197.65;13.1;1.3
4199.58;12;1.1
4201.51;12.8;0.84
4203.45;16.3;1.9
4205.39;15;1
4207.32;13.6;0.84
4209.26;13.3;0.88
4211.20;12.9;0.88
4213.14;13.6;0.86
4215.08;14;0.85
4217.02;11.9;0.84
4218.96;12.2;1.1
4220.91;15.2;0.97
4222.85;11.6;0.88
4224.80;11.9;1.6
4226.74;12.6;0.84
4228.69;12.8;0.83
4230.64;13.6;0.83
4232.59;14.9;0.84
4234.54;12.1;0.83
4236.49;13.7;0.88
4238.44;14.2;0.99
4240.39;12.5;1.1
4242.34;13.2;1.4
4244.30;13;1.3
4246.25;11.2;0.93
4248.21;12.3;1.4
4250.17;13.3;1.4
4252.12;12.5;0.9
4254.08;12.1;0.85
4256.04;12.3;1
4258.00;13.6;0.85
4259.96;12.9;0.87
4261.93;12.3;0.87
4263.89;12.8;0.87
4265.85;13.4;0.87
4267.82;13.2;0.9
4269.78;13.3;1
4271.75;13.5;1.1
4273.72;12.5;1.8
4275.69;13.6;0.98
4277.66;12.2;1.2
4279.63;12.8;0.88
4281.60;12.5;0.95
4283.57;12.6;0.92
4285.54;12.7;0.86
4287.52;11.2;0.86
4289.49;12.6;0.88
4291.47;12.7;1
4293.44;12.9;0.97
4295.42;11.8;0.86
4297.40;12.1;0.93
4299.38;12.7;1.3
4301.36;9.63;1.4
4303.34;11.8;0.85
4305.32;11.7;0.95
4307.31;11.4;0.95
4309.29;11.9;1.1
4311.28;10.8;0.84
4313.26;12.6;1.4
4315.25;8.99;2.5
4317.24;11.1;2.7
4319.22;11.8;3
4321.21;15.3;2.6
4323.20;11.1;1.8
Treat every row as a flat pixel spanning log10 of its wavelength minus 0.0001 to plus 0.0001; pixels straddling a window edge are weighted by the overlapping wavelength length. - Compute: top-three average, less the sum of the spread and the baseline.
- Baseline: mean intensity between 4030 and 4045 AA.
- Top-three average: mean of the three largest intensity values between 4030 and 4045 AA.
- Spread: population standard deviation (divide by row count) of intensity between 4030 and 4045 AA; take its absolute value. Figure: 0.19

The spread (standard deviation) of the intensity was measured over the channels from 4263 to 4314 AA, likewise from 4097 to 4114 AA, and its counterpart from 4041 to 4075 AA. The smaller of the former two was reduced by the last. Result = 0.23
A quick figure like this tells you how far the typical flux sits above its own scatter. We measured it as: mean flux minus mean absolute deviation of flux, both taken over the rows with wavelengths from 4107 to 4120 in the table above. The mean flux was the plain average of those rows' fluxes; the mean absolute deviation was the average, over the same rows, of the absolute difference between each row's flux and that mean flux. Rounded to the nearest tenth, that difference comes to 10.5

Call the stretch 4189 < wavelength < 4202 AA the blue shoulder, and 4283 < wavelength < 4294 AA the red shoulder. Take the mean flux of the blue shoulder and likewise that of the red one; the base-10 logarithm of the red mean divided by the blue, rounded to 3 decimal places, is 0.002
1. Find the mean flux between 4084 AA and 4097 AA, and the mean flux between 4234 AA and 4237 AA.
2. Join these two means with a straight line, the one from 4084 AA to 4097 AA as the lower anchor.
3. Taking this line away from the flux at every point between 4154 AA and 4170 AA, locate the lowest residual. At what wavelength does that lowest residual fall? 4155.33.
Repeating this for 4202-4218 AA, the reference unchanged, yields 4217.02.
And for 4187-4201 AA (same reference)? 4193.78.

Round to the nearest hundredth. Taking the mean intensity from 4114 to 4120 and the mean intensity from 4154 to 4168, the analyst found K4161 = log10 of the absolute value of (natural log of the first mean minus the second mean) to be 0.99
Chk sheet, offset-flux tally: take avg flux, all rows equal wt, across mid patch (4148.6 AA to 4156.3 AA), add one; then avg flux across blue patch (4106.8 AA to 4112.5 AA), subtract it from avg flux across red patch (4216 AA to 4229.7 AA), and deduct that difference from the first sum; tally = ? 11.8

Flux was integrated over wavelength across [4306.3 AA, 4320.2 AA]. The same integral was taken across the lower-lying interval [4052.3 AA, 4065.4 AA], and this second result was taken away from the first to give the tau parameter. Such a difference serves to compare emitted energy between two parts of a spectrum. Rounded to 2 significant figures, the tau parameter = -12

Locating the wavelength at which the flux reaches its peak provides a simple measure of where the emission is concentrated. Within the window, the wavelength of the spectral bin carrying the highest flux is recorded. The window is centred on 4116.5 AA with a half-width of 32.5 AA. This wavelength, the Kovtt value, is 4111.55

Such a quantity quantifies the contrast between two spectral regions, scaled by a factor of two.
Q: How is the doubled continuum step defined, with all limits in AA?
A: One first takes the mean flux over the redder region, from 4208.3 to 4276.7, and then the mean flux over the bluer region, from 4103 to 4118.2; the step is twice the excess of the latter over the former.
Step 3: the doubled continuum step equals -3.5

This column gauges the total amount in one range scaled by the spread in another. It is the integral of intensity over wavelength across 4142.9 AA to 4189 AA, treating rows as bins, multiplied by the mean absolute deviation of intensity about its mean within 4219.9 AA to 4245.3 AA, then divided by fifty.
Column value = 10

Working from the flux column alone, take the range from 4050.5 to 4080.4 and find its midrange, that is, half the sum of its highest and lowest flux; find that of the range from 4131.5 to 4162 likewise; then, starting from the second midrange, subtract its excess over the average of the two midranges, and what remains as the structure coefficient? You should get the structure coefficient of 11.4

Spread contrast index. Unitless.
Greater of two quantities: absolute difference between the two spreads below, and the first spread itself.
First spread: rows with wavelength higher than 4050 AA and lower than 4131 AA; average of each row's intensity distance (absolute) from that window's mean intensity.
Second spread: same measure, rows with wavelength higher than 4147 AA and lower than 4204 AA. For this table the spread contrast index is 1.12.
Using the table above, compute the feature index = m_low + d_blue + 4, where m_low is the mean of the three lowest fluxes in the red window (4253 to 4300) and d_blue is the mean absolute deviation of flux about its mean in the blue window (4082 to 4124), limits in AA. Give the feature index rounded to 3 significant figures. 17.0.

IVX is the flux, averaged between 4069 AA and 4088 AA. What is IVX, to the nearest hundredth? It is 12.26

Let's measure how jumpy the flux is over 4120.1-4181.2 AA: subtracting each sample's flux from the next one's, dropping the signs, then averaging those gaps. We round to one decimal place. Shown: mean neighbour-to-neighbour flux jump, 1.4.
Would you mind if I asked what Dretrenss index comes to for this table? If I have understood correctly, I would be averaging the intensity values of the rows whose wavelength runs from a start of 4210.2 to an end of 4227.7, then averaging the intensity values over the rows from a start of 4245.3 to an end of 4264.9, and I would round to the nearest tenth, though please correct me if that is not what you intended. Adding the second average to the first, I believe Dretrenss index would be 25.4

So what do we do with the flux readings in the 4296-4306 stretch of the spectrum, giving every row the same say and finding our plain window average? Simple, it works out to 11.6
